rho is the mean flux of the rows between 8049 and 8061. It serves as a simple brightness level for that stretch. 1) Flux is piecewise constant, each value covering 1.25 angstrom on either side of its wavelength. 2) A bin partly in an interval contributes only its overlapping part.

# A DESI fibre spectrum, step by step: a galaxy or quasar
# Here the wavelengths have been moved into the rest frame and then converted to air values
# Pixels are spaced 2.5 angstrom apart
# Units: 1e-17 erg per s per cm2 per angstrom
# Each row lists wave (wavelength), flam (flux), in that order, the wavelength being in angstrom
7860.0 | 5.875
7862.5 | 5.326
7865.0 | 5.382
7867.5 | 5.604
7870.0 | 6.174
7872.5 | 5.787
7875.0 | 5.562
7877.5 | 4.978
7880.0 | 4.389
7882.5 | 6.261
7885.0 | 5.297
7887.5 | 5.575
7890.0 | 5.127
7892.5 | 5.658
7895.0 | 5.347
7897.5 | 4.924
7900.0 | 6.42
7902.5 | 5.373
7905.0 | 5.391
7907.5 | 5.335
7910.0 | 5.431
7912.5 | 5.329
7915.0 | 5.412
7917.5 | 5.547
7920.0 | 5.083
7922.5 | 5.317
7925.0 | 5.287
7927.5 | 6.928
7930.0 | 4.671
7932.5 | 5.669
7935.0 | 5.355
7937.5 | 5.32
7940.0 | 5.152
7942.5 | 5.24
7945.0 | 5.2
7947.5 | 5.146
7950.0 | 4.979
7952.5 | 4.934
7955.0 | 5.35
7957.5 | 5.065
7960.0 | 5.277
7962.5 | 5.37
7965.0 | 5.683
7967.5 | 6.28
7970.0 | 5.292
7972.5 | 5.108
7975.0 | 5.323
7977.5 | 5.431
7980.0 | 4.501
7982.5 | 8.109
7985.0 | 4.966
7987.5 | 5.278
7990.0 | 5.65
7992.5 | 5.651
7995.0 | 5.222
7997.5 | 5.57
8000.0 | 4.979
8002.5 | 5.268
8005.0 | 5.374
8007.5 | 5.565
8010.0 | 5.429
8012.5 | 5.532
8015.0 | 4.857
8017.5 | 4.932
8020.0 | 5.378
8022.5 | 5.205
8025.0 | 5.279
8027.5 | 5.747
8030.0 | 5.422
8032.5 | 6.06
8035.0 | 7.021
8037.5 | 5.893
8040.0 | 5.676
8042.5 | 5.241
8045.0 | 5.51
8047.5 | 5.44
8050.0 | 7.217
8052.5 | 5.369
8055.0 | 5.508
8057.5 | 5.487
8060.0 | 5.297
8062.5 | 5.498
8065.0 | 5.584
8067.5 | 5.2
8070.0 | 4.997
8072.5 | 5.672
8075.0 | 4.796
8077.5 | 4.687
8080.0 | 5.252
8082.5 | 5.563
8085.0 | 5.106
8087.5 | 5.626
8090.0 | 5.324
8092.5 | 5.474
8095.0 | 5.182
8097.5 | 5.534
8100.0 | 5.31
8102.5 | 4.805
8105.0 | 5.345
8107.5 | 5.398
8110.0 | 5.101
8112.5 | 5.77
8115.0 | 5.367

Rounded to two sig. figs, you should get 5.8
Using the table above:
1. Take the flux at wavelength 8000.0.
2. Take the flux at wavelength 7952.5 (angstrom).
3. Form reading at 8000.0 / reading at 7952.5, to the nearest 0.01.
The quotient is 1.01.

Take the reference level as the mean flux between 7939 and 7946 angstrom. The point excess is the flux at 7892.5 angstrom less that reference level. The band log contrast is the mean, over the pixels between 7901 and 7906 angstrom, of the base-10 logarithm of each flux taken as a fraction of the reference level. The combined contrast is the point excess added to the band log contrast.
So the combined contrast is 0.48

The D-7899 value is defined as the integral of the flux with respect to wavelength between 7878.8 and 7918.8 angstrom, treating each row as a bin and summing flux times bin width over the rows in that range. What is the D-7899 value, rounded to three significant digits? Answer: 217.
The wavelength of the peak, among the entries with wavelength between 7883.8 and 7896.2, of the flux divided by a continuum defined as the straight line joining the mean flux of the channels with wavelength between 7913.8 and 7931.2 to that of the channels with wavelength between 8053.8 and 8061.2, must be 7892.5 angstrom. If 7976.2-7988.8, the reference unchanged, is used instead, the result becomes 7982.5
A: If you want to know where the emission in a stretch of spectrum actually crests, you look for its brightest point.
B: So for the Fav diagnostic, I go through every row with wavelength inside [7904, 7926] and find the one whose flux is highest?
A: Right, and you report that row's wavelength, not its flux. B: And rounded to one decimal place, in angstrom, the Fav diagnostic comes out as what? 7917.5 angstrom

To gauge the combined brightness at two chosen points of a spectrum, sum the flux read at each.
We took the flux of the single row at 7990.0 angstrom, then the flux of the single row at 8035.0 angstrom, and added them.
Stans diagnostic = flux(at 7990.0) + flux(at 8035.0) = 12.7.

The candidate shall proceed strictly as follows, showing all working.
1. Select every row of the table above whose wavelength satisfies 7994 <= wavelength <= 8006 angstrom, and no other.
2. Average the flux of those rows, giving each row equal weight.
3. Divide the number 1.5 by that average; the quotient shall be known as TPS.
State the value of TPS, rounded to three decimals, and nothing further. 0.284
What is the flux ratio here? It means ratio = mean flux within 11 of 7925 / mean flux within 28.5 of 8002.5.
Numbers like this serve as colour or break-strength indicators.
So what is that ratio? 1.01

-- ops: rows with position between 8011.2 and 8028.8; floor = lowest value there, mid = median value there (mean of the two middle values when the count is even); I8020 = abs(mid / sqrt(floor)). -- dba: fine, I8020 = 2.40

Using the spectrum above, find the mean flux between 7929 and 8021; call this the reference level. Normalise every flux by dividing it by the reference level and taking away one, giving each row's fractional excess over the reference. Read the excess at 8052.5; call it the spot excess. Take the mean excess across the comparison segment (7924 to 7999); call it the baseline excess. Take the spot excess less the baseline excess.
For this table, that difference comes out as -0.012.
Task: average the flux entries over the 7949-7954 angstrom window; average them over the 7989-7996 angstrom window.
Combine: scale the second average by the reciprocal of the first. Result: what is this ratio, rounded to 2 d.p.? 1.11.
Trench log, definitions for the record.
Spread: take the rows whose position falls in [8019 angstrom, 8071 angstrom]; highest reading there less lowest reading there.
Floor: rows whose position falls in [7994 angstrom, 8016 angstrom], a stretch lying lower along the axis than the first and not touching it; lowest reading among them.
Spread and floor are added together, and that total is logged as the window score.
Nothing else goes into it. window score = 7.1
